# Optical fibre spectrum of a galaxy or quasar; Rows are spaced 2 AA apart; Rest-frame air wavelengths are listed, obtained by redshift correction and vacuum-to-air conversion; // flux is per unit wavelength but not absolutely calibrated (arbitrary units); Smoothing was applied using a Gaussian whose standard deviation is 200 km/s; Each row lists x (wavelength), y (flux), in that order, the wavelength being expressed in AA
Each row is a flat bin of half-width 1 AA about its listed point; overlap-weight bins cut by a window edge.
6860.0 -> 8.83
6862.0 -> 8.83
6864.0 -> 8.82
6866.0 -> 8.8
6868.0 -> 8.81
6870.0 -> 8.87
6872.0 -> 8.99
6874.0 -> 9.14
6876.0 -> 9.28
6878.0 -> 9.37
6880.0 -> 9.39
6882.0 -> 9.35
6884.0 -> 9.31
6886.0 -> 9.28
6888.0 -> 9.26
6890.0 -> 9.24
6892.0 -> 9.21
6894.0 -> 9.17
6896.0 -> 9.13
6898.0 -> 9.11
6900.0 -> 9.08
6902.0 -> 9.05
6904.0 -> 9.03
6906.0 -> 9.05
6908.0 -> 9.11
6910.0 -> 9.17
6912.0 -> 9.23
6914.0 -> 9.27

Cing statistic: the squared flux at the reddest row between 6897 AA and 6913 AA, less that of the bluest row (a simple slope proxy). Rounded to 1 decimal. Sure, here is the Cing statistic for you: 2.2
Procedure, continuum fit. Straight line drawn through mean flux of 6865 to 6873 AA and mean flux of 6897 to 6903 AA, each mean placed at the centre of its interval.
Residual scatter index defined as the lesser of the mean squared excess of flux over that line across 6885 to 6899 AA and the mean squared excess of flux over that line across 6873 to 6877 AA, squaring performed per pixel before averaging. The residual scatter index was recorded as 0.038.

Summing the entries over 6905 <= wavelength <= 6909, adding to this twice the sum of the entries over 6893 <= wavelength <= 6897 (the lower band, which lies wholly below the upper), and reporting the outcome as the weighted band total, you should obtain 54.8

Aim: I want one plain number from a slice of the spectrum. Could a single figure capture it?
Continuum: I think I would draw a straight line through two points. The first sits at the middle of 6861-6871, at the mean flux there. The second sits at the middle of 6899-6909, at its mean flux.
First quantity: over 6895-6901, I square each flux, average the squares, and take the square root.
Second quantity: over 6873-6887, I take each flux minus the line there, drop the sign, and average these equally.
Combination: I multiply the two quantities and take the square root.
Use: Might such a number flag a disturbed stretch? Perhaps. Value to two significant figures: 1.9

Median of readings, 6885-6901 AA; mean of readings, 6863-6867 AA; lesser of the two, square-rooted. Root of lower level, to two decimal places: 2.97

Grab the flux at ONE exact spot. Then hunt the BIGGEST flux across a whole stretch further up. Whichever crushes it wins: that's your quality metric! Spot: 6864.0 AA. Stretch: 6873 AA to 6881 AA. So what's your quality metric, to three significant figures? 9.39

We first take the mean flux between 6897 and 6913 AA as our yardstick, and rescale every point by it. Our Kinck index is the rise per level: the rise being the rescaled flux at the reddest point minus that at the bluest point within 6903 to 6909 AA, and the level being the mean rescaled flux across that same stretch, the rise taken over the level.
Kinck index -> 0.009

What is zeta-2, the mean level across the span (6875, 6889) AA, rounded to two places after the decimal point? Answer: 9.32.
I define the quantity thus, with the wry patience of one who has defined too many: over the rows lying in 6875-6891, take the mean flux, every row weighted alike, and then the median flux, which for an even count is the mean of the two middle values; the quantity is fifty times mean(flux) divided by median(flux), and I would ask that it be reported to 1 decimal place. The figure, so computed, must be 50.1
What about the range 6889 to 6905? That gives 50.0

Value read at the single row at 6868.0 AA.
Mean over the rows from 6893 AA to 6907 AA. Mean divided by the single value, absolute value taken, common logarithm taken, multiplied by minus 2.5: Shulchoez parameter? -0.034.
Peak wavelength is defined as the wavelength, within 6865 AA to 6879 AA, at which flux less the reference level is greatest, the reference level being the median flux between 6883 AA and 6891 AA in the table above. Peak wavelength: 6878.0 AA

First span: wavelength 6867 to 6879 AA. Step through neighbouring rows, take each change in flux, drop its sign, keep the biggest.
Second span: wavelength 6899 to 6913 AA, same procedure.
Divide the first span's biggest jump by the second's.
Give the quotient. 2.5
